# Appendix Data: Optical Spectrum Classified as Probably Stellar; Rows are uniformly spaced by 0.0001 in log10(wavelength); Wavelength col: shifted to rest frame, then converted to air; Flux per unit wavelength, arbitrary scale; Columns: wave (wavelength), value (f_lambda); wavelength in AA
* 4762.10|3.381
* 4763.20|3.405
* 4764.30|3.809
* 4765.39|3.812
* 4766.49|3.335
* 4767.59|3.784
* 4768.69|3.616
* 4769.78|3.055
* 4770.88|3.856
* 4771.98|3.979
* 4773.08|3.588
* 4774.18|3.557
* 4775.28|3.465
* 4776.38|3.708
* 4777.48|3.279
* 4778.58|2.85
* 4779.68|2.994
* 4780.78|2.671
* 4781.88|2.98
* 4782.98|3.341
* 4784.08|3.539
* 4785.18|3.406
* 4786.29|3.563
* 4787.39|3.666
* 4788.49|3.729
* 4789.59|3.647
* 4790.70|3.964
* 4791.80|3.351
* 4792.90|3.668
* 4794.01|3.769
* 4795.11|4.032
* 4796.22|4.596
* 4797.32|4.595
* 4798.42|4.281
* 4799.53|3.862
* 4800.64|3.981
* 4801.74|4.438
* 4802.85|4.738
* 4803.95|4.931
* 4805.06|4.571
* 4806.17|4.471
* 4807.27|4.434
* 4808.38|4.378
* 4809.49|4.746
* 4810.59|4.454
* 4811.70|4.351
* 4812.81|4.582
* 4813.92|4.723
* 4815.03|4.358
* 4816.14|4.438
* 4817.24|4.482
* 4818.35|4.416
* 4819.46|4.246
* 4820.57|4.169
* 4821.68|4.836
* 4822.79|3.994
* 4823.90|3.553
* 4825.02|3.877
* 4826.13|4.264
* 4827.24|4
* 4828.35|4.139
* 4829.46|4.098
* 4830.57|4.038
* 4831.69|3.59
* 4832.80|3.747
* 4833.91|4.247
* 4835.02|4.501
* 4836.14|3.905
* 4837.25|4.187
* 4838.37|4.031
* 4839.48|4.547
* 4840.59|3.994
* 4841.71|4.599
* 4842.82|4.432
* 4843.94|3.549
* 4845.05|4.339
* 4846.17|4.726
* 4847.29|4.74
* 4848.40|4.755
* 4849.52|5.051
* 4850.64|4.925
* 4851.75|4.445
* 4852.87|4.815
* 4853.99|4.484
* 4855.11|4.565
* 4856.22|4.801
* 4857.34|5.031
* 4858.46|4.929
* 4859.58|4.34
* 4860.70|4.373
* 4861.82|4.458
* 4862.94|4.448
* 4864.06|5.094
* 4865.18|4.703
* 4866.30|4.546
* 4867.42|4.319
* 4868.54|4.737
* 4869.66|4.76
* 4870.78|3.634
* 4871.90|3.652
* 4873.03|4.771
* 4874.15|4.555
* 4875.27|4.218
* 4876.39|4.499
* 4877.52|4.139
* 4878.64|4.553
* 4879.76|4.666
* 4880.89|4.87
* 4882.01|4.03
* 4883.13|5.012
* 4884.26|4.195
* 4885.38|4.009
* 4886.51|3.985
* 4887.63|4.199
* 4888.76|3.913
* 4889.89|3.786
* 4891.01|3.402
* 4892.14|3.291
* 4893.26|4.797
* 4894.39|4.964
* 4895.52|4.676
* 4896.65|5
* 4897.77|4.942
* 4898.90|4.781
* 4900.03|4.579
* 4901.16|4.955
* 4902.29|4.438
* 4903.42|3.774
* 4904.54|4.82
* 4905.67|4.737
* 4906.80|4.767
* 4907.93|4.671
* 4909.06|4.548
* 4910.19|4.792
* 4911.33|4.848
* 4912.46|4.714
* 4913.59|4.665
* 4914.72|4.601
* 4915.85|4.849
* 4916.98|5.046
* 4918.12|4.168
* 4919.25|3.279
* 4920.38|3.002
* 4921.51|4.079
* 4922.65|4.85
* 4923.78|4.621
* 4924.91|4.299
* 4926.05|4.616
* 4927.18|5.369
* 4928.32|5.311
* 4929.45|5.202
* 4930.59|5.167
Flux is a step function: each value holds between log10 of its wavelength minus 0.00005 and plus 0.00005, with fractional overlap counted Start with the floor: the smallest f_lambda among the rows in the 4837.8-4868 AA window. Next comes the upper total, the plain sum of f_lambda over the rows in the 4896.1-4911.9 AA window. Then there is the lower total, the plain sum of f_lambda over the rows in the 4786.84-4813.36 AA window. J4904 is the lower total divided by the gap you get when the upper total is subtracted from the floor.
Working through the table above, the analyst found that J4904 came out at -1.6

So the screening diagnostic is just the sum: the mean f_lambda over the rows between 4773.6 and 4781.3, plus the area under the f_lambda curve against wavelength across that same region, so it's 28.0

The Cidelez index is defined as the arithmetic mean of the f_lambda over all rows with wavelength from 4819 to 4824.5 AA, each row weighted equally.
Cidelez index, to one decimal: 4.2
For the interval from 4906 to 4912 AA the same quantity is 4.7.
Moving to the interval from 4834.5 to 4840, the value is 4.2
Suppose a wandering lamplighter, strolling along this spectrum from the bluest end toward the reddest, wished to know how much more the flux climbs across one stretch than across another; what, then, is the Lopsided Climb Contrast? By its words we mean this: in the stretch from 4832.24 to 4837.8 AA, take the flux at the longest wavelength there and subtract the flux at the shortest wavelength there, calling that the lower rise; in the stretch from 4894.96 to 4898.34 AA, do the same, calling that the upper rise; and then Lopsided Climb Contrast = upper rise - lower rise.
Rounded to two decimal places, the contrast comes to -0.17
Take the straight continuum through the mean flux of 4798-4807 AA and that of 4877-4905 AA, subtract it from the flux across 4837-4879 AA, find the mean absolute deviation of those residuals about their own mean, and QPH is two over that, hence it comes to 7.1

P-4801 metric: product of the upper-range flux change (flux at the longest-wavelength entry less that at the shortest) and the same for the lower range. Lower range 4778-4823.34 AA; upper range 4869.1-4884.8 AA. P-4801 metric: -0.6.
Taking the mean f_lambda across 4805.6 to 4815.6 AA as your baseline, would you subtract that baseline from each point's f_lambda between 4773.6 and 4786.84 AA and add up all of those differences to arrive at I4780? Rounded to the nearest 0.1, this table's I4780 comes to -14.6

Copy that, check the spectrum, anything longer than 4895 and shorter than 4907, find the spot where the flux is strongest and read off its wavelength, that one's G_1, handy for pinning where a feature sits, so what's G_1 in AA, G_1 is 4896.65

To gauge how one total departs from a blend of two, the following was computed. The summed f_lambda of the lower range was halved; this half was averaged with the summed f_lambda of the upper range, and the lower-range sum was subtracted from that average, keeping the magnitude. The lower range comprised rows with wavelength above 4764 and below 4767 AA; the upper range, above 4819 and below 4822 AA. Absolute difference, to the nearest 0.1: 1.6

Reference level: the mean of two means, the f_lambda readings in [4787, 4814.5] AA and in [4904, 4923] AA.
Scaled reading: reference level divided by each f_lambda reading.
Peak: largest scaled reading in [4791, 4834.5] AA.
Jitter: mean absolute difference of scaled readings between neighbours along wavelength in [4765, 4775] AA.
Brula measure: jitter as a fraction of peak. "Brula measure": 0.10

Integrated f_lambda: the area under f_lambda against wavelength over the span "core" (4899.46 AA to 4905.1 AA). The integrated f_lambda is 25.5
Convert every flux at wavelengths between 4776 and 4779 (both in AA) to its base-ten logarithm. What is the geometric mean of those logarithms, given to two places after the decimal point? 0.51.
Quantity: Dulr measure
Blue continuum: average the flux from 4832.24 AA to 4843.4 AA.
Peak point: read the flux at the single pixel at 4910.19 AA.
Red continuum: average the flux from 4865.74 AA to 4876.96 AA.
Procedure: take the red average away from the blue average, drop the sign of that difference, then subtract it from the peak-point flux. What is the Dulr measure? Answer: 4.64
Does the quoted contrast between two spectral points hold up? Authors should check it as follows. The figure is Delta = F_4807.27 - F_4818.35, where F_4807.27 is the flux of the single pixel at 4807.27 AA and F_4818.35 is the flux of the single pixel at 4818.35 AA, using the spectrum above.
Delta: 0.0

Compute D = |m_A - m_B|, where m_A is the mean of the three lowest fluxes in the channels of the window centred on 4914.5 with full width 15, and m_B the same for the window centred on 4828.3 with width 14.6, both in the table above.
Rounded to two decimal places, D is 0.18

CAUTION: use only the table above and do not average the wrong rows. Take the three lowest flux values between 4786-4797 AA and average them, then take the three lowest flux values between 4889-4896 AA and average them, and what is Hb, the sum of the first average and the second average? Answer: 7.0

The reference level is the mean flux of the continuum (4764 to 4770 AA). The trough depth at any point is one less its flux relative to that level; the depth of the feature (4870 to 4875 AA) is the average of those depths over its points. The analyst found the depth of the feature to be -0.16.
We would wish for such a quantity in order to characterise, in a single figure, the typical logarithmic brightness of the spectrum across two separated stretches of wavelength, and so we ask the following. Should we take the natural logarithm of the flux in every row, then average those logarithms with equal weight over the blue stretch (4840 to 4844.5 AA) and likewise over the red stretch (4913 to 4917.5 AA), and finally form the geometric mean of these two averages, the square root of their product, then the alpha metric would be 1.49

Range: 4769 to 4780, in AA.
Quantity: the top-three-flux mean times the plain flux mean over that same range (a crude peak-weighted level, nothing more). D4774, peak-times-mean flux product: 13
